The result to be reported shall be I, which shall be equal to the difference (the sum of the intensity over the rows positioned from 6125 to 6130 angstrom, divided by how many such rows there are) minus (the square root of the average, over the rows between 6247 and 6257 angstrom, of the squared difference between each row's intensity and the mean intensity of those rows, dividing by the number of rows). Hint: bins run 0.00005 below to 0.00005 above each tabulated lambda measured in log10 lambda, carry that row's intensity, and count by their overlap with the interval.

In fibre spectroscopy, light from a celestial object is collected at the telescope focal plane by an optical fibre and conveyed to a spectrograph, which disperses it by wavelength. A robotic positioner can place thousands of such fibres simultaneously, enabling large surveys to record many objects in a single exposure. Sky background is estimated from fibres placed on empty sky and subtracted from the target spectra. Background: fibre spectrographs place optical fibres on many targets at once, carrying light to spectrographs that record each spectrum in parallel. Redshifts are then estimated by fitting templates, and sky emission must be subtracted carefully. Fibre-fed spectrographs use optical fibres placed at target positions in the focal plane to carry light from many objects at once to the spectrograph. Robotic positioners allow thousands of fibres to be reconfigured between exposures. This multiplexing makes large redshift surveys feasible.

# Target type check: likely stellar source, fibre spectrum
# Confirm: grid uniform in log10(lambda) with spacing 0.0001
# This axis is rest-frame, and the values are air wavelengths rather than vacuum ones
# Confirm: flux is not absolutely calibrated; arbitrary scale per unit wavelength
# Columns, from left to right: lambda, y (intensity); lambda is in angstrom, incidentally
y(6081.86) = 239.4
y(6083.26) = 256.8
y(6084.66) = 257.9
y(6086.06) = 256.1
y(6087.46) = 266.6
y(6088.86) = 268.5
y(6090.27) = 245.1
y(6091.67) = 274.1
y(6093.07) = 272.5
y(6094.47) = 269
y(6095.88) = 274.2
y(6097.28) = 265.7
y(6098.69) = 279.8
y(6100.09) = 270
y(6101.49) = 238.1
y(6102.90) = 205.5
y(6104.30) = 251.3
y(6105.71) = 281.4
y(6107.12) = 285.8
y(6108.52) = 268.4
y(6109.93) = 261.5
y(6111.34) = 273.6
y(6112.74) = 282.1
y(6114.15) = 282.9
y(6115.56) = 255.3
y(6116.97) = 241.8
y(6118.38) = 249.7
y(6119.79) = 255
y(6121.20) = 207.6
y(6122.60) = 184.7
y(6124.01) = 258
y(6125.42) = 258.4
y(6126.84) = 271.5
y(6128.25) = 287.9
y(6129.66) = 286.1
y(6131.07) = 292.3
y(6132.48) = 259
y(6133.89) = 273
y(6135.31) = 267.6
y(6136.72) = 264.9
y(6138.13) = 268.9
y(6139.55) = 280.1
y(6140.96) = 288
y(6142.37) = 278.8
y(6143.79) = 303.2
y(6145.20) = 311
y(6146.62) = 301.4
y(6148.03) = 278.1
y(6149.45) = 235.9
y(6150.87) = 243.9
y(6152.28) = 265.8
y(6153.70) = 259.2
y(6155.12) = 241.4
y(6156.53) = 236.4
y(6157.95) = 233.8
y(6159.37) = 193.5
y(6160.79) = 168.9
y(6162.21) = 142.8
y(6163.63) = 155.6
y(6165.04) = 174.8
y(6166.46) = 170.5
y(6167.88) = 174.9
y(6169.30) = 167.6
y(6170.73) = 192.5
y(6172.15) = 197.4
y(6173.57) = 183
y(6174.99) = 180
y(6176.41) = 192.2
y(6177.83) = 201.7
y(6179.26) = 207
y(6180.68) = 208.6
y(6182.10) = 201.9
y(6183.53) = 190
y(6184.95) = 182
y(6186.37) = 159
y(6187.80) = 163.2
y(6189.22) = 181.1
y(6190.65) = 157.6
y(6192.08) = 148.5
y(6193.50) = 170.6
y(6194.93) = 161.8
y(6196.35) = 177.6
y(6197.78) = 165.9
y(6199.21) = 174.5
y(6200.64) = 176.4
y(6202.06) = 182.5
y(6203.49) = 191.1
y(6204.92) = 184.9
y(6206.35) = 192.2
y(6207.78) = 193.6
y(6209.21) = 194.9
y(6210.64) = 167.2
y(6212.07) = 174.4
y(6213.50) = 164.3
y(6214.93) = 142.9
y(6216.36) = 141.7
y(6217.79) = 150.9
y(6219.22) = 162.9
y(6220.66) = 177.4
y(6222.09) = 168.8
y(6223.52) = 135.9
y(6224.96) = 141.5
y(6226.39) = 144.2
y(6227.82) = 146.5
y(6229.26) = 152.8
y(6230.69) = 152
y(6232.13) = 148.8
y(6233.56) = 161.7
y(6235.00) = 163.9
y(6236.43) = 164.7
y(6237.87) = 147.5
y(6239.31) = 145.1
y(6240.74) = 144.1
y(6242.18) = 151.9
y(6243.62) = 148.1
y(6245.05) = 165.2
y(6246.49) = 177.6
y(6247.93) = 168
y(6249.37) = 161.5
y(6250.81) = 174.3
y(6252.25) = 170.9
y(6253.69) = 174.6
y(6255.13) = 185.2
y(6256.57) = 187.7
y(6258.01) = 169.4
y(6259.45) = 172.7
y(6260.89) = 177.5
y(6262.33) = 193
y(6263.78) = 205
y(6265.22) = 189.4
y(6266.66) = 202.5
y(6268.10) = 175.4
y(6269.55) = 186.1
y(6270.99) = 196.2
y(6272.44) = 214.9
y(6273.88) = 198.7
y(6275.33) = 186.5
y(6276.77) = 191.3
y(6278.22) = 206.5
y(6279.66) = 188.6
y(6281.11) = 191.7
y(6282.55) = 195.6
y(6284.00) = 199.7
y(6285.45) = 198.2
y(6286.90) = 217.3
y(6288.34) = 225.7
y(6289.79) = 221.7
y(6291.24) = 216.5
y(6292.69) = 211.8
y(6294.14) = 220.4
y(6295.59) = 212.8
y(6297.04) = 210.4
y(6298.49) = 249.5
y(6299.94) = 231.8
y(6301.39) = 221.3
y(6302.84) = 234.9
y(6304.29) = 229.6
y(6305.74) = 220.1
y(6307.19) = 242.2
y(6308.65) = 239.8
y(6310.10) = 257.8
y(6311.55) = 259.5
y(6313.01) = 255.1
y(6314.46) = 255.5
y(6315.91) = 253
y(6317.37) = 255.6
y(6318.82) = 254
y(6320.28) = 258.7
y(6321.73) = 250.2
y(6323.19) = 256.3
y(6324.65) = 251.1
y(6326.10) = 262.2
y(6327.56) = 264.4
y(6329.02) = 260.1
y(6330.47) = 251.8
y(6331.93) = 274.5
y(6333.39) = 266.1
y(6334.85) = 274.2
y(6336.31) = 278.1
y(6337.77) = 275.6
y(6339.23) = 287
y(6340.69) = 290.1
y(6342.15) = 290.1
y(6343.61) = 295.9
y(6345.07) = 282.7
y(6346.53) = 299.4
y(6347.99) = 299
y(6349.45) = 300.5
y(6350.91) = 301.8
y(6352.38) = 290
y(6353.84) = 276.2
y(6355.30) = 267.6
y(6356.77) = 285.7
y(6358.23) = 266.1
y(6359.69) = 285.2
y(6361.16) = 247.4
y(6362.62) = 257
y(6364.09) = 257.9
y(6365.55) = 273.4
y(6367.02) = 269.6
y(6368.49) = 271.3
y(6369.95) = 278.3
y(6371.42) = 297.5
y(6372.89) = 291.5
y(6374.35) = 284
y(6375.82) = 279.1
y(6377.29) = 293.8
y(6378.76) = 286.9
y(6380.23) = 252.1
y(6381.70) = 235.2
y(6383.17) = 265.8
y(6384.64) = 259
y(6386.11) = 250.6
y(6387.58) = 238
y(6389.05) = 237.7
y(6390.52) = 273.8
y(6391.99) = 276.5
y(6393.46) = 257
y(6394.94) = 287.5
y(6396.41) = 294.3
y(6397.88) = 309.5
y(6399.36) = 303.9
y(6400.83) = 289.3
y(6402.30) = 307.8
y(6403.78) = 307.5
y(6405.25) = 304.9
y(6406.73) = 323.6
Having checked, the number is 267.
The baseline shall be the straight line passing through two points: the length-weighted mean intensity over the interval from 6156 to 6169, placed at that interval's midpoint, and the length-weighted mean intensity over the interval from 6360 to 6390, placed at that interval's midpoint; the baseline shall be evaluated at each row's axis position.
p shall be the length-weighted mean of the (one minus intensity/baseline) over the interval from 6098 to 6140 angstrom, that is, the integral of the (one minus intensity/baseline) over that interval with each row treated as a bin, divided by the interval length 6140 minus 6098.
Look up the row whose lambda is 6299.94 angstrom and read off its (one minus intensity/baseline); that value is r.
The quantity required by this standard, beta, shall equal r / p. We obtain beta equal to 0.0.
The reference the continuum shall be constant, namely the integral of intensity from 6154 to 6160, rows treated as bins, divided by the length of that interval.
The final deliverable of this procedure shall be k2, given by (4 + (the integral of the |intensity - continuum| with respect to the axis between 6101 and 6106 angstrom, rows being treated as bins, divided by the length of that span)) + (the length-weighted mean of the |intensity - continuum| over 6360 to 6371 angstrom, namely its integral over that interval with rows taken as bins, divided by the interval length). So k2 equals 67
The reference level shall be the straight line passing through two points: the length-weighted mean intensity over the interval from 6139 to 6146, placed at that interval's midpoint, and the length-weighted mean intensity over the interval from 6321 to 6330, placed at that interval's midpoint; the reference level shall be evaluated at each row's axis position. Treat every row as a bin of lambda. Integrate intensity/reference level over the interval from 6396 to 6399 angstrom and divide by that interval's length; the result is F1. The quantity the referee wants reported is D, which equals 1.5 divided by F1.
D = 1.21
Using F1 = 1.24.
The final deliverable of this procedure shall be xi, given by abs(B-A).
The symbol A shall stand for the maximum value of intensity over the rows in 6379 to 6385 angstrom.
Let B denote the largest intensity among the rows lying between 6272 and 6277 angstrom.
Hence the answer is 51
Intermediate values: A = 265.8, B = 214.9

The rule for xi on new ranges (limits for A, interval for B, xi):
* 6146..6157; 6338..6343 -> 11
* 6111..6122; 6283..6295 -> 57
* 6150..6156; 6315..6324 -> 7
